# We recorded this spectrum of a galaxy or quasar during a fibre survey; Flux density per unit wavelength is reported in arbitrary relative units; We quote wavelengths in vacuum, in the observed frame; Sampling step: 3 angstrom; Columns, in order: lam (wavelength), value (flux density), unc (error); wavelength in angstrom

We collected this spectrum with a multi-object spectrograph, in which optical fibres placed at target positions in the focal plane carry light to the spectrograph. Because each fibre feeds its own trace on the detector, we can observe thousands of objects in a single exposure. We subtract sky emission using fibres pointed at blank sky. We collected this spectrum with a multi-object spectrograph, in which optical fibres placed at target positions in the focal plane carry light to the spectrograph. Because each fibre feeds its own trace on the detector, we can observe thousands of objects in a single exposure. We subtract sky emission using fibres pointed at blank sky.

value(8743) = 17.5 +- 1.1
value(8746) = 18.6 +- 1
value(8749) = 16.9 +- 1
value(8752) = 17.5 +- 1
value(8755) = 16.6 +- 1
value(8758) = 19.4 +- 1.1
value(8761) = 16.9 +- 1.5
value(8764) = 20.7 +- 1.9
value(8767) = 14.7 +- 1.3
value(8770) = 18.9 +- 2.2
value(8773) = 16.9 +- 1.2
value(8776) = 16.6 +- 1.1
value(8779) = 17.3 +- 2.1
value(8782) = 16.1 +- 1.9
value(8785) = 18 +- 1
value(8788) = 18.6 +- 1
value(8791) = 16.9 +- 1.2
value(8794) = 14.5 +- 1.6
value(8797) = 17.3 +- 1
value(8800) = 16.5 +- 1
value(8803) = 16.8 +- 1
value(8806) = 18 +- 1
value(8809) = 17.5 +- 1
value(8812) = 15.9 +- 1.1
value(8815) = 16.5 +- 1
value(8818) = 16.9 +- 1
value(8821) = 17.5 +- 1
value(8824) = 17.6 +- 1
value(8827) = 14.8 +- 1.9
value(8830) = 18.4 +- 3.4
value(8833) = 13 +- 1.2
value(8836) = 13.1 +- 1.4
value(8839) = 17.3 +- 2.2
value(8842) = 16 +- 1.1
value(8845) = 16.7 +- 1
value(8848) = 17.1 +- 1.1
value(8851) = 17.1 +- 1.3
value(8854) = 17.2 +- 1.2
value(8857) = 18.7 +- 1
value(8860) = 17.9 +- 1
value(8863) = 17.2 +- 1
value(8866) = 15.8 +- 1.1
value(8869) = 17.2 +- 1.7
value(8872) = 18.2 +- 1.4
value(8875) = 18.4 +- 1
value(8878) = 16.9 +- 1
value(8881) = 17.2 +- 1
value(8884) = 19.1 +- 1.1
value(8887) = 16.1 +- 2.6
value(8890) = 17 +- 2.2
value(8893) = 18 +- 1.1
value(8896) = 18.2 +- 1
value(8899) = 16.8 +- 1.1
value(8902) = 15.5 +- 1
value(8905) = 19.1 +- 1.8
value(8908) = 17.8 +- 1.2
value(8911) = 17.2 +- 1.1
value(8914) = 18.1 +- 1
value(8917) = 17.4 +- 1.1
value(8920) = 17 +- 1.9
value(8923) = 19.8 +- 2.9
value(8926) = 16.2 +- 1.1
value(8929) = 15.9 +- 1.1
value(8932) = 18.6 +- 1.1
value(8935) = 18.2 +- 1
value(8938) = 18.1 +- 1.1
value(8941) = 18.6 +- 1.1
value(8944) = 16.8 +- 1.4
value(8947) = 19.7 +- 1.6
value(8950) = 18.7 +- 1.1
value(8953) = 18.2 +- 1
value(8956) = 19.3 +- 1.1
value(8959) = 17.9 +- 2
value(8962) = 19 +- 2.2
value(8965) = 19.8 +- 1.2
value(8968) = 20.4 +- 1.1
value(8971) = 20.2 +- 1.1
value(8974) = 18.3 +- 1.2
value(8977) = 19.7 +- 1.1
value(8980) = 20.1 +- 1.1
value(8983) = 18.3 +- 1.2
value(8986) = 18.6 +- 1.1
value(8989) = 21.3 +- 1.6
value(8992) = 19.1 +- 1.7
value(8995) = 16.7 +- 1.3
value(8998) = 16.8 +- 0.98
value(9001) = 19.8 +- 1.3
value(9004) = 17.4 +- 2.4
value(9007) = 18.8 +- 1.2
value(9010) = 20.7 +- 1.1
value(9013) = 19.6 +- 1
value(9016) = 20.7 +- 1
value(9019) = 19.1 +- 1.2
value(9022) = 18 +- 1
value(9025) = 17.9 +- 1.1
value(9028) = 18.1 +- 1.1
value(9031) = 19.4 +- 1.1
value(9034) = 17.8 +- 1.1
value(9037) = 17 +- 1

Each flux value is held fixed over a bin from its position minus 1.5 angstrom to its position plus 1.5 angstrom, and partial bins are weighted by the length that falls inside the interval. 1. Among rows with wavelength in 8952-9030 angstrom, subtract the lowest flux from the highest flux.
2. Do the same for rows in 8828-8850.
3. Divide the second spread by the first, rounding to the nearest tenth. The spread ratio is 1.2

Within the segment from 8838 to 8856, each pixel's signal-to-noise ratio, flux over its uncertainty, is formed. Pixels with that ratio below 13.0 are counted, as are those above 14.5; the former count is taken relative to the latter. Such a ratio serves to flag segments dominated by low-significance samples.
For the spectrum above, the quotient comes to 0.33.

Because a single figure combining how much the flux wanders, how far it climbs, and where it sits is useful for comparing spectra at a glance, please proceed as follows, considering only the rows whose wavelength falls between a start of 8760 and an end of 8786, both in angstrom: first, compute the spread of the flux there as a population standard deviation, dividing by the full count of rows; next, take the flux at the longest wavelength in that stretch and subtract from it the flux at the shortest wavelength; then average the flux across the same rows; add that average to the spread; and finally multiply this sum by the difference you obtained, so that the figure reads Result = 21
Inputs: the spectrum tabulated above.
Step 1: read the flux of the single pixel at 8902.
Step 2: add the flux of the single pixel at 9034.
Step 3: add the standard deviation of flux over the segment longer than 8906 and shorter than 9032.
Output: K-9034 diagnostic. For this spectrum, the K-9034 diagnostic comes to 34.6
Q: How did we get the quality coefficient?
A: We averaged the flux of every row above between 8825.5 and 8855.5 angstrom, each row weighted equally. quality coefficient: 16.1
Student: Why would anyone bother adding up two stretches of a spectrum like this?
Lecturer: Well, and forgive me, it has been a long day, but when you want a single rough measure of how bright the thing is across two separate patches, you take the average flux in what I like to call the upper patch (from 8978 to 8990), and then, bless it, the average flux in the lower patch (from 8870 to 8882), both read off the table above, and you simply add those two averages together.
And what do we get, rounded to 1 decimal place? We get 37.2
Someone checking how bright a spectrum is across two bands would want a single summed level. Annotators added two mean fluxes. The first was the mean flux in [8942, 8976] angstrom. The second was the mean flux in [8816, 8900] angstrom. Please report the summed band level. 35.9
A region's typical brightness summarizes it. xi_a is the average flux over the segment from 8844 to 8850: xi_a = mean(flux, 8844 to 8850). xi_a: 16.9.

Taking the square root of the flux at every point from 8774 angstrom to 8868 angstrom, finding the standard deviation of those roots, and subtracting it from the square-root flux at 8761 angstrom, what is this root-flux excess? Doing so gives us 3.94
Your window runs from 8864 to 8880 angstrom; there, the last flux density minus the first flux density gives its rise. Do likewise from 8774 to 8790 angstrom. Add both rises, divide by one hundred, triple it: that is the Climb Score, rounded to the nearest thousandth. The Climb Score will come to 0.093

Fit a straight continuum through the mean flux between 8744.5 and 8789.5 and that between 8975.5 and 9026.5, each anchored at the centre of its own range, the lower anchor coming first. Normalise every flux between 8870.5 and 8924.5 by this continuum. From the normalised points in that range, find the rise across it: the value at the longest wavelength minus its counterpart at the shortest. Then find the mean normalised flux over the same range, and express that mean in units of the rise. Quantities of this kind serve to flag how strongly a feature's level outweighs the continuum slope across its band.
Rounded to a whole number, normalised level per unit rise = 14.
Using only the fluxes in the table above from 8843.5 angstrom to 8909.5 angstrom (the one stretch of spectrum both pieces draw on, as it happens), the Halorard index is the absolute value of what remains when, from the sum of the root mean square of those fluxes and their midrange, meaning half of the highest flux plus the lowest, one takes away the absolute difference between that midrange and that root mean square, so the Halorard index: 35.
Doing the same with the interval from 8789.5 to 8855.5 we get 31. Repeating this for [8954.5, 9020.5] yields 38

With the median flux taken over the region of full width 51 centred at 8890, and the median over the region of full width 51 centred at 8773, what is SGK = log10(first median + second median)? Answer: 1.53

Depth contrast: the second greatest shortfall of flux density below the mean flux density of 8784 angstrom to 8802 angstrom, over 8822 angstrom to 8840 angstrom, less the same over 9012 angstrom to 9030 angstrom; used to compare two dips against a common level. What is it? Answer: 4.9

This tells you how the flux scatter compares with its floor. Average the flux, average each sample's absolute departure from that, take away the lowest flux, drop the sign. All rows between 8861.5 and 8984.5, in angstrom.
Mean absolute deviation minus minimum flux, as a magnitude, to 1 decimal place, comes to 14.5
